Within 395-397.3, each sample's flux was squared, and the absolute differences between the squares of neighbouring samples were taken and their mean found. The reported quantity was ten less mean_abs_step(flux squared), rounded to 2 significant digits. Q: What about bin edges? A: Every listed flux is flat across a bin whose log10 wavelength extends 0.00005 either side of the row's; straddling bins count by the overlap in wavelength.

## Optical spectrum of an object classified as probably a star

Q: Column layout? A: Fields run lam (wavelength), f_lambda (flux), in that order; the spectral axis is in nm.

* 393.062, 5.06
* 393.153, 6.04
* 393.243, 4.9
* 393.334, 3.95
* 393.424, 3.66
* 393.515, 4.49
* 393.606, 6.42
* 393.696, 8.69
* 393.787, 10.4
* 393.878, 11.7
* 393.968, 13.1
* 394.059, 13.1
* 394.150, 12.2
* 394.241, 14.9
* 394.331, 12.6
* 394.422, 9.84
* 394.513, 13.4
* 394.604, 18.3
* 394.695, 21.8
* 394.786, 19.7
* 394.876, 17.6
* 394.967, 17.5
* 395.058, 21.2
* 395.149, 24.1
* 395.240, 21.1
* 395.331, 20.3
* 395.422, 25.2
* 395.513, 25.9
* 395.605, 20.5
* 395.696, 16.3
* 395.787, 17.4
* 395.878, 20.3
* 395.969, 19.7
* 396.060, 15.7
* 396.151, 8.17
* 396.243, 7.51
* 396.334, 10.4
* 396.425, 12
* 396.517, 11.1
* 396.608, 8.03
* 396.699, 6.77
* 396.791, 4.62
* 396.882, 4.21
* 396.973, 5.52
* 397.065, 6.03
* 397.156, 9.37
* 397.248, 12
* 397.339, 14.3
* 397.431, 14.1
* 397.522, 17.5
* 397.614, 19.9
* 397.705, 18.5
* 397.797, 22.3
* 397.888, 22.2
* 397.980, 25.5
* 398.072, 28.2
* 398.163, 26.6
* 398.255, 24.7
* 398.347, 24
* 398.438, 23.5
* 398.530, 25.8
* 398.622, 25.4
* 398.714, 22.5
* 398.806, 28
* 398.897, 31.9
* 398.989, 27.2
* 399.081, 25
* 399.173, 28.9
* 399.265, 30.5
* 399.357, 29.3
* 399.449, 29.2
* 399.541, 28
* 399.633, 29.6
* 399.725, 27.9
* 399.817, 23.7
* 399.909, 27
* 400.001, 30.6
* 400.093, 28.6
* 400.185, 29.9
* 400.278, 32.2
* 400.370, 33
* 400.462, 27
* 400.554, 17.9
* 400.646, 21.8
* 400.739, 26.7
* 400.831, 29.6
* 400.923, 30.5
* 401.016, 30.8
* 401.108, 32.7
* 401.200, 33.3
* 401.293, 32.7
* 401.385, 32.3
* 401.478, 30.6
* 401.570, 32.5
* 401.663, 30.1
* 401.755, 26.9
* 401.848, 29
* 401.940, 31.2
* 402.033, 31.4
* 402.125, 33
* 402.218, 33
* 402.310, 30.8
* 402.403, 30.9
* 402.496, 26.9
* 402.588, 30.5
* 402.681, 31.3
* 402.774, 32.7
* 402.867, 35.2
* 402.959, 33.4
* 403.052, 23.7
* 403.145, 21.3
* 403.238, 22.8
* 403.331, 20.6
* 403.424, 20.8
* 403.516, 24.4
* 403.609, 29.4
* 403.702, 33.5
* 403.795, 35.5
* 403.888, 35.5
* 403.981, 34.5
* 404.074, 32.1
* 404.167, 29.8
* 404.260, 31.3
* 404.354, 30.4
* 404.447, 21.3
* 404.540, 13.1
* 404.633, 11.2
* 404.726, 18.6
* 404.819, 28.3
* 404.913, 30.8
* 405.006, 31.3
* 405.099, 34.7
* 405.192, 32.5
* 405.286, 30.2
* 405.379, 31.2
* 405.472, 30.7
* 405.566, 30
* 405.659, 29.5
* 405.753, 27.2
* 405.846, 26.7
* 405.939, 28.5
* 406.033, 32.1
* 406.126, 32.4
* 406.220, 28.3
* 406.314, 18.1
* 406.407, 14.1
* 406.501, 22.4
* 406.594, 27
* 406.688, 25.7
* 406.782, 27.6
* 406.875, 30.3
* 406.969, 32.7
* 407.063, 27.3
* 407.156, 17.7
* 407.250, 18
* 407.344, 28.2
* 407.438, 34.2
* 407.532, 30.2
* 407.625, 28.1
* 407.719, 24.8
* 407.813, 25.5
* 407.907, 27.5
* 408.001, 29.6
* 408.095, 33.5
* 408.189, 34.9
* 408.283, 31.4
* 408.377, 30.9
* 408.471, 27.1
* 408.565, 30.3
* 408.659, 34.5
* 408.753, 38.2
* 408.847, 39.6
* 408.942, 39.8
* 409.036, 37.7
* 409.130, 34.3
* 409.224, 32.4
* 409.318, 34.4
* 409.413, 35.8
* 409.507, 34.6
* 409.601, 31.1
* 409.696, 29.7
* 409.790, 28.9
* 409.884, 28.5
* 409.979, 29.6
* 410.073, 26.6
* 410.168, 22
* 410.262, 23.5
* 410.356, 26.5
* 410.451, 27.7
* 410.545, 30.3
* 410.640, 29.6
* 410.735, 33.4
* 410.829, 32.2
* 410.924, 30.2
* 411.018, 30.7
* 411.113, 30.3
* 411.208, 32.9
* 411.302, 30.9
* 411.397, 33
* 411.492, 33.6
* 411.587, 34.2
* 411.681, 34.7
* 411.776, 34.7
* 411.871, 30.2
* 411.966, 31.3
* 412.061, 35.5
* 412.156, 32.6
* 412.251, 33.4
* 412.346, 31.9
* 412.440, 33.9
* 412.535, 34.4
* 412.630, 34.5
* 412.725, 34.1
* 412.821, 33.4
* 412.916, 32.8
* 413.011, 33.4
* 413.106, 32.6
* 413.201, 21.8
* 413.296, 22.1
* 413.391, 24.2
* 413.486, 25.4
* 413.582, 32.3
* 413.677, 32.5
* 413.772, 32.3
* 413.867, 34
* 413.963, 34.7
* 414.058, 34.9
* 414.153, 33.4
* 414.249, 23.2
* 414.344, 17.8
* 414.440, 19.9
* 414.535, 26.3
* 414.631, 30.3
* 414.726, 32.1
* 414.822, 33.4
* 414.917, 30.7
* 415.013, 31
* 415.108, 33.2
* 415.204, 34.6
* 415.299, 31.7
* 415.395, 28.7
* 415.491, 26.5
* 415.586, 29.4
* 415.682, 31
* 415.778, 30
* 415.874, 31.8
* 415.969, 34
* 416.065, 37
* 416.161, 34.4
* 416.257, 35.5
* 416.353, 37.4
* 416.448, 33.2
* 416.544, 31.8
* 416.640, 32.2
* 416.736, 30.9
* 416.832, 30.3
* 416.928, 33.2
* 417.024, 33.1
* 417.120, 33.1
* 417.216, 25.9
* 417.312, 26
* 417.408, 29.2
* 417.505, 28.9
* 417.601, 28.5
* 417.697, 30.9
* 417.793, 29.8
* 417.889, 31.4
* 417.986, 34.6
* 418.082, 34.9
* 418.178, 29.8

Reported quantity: -65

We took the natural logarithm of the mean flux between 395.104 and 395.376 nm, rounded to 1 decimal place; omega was 3.1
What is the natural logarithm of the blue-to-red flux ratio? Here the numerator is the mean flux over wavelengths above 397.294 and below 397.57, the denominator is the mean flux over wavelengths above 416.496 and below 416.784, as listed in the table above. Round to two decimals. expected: -0.73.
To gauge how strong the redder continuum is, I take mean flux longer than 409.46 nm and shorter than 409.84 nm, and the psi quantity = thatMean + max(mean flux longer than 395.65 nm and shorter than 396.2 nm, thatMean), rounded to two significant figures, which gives 62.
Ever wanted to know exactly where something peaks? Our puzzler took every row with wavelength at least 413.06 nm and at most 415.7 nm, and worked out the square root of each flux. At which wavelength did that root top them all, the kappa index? 414.058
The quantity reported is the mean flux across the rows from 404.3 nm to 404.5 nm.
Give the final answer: 26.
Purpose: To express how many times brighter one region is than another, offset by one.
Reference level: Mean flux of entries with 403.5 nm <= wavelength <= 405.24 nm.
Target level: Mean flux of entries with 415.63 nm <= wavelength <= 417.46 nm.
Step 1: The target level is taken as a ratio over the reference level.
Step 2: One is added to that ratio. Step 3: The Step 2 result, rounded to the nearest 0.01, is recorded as 2.13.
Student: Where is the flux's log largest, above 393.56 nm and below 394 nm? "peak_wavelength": 393.968 nm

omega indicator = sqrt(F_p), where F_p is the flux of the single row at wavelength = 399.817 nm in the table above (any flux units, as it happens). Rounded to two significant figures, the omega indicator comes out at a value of 4.9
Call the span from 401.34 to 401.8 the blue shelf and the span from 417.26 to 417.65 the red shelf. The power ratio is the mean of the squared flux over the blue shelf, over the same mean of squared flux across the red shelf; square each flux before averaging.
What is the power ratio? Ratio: 1.2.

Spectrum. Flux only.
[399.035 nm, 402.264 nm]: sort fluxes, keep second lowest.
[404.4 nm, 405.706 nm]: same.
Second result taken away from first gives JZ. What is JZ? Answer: 9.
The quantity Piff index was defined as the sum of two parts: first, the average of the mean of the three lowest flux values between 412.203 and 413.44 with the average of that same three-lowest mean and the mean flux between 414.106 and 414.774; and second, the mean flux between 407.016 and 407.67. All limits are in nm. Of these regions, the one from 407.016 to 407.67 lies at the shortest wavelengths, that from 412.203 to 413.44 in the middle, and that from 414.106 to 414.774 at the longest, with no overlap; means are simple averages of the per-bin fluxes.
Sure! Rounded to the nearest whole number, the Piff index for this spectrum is 50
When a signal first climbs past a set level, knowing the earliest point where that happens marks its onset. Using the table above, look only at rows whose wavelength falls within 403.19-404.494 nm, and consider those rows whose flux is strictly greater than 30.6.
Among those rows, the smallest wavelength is 403.702 nm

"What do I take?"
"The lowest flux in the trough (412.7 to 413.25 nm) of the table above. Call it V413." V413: 21.8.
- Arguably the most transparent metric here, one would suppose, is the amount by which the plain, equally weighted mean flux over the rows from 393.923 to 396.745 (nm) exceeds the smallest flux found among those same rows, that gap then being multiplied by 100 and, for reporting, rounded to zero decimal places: 922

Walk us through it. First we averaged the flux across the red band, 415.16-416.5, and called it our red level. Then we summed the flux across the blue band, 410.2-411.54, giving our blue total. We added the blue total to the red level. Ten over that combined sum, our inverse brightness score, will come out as 0.0219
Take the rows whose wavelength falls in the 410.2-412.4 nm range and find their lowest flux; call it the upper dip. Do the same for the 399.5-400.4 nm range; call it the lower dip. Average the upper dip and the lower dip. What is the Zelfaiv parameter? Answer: 23.6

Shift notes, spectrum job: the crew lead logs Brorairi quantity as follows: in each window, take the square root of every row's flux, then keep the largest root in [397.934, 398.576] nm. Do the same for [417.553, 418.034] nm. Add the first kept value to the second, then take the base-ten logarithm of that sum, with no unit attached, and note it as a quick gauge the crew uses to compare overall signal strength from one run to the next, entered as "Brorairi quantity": 1.05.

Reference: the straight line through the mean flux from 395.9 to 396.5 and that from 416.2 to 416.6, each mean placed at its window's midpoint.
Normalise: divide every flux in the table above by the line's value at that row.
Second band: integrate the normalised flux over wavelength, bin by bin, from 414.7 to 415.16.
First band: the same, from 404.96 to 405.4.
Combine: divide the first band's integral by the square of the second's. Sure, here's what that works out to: 3.1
